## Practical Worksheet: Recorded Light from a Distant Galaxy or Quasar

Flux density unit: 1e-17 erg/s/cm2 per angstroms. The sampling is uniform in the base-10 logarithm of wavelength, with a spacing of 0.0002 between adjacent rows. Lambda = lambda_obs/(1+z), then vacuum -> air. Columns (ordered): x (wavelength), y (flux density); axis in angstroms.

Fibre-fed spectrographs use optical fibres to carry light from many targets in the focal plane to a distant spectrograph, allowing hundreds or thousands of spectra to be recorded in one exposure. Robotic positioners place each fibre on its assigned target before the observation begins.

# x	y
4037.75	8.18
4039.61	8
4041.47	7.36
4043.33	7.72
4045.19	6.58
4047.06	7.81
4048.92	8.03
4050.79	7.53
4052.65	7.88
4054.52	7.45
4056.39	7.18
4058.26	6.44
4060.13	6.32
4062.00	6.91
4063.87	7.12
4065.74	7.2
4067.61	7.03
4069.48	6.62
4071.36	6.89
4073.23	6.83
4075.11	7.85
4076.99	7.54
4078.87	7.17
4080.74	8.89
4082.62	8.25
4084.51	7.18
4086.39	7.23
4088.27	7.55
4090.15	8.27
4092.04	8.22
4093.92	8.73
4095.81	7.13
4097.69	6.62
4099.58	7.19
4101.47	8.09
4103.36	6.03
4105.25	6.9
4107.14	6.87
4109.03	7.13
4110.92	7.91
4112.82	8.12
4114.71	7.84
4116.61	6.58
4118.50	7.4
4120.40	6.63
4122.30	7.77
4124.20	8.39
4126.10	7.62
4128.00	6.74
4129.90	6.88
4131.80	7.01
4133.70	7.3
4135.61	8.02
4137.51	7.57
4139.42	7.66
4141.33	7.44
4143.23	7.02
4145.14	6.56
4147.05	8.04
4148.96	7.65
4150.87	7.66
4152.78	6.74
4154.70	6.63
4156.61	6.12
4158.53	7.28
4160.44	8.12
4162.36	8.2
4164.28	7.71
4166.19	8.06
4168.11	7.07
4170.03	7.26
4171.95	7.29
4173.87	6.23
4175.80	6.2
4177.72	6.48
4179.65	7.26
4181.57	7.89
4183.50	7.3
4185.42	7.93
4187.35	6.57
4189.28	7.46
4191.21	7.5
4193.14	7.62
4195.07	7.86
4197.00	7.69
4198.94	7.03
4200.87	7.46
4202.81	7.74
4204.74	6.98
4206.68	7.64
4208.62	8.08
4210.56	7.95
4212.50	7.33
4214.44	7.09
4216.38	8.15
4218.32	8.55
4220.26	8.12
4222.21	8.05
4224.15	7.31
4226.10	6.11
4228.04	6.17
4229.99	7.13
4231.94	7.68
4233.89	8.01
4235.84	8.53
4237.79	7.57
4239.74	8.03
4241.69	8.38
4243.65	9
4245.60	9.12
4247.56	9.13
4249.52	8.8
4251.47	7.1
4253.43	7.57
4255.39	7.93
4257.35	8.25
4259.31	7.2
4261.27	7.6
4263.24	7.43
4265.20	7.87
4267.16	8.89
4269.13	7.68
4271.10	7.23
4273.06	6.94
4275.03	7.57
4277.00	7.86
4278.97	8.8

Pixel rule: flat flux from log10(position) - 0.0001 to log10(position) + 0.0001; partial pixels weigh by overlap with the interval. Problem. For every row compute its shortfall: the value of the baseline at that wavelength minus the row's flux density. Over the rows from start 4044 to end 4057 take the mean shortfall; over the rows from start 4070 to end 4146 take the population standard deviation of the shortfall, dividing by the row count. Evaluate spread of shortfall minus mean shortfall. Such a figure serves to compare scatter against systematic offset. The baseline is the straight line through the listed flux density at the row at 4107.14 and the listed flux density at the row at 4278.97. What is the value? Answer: 2.0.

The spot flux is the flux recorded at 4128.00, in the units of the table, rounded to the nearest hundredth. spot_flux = 6.74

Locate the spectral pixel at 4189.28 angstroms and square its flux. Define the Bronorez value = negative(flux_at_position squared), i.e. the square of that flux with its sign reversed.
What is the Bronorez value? -56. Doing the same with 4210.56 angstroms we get -63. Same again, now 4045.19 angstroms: -43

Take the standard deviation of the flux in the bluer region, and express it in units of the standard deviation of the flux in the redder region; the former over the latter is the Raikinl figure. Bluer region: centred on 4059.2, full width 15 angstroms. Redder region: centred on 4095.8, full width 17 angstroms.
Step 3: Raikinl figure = 0.58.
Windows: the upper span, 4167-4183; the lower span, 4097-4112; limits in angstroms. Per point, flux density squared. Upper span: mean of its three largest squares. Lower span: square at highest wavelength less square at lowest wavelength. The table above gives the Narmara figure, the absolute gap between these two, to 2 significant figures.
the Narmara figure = 37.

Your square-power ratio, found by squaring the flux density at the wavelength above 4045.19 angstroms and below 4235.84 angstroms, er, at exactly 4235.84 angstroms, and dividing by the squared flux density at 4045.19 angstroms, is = 1.7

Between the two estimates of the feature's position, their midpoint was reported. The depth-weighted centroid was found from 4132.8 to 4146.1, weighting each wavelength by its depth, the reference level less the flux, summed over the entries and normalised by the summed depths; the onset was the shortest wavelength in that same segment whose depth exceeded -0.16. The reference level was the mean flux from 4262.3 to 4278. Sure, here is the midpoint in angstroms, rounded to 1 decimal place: 4138.4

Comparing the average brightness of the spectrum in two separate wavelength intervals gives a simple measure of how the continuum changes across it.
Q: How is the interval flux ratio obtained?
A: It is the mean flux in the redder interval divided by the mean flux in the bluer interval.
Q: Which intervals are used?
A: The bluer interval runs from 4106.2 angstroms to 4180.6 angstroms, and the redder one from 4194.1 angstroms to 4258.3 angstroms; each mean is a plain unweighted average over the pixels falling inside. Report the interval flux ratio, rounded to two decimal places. 1.07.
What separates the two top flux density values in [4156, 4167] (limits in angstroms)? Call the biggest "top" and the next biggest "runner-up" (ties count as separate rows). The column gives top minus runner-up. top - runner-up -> 0.08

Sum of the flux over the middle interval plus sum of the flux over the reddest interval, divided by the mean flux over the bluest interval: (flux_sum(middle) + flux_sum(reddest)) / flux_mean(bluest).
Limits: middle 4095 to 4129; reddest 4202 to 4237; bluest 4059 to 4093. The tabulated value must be 36.2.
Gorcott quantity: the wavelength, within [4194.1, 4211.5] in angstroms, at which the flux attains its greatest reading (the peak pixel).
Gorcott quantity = 4208.62 angstroms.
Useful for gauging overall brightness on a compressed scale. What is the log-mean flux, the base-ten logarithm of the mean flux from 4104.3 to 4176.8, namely 0.864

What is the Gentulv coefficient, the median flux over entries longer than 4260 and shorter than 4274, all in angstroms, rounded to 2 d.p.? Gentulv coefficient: 7.60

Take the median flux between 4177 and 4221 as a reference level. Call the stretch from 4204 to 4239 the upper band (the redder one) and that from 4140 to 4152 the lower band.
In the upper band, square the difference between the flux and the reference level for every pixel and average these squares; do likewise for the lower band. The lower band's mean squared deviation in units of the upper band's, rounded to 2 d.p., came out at 0.61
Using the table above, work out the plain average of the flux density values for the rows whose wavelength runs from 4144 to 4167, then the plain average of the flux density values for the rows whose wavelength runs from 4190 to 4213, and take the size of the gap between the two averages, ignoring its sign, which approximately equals 0.18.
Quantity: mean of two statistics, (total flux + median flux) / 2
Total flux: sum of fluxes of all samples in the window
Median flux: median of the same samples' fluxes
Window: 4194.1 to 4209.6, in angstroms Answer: 34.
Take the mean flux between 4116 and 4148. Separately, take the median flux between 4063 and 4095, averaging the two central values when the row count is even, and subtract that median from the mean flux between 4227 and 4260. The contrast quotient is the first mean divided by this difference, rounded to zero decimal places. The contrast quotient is 10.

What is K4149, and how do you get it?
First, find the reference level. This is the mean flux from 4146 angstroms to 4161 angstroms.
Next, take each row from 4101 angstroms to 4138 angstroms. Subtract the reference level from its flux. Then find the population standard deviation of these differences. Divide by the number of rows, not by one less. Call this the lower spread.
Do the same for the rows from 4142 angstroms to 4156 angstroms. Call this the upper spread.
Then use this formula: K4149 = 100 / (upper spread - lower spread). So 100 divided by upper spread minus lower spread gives -1473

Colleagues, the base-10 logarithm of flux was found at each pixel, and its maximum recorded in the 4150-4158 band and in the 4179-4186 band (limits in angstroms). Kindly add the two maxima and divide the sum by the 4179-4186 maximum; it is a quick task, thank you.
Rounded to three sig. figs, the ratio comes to 1.98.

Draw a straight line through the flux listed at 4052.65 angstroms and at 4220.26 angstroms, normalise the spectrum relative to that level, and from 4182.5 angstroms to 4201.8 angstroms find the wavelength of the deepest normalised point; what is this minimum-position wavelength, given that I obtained 4187.35 angstroms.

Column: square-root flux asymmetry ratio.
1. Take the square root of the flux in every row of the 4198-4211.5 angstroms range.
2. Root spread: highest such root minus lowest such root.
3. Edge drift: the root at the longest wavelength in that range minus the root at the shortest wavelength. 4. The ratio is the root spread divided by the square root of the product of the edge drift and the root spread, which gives 1.09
